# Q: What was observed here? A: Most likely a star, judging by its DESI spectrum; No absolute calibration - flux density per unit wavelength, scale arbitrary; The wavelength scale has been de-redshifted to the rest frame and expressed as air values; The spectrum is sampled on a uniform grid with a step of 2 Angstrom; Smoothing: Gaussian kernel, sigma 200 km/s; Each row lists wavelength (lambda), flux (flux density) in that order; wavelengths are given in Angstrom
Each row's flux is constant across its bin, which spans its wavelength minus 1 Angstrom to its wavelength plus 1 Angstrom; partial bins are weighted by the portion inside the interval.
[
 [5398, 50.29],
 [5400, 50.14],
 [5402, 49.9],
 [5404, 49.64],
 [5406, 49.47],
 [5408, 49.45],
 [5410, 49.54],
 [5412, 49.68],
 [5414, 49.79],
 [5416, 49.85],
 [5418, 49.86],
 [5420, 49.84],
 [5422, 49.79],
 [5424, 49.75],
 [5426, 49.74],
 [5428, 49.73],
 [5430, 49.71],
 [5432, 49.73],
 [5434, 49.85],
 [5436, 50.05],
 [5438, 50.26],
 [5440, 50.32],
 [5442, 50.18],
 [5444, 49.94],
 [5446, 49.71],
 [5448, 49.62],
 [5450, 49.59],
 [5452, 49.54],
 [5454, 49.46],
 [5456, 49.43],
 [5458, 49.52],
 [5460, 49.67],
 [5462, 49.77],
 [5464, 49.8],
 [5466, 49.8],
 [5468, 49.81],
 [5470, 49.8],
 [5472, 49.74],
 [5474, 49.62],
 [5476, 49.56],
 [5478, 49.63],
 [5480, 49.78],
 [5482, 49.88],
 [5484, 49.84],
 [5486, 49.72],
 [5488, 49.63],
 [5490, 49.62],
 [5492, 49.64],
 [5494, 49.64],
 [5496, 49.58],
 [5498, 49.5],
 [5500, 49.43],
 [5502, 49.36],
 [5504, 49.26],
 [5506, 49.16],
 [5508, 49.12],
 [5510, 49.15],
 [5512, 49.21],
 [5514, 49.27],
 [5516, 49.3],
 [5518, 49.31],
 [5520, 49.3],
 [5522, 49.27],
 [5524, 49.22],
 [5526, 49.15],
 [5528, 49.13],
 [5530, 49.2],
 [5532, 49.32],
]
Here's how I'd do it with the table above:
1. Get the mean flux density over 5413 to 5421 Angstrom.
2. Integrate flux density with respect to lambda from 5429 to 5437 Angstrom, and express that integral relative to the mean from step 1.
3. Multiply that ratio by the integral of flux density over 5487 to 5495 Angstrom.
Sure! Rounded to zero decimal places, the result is 3176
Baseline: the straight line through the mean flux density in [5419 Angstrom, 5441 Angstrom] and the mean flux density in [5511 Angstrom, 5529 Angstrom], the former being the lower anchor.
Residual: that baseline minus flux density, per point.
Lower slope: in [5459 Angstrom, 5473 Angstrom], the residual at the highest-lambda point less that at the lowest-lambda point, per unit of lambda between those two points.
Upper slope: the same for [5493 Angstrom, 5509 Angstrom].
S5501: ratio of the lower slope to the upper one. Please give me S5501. -0.44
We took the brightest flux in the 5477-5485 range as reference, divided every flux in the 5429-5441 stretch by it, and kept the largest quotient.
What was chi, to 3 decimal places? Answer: 1.009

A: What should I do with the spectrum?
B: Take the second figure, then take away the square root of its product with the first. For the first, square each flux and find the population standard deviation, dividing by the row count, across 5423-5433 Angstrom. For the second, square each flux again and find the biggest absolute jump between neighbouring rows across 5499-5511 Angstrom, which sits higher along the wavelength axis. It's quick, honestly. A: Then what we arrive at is 6.3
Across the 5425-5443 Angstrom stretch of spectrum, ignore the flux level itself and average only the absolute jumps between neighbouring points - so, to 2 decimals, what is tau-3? 0.10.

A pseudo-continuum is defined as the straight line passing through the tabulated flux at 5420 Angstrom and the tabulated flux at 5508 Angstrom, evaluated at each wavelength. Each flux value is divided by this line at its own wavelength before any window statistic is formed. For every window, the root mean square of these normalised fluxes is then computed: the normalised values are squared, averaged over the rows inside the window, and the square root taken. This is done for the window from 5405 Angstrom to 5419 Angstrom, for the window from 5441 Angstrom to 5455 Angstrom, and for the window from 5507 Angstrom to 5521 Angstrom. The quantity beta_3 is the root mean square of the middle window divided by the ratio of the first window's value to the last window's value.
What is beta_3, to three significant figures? 1.01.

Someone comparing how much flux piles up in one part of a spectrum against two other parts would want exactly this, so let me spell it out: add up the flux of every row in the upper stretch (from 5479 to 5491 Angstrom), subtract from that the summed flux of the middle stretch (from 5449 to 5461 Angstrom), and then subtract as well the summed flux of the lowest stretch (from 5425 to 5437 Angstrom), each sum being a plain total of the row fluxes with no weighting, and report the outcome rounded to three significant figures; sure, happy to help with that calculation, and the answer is -298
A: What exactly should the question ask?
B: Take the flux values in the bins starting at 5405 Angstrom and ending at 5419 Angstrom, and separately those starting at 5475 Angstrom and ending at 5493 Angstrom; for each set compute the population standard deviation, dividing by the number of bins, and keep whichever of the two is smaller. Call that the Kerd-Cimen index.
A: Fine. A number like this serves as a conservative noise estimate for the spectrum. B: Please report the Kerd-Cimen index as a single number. 0.10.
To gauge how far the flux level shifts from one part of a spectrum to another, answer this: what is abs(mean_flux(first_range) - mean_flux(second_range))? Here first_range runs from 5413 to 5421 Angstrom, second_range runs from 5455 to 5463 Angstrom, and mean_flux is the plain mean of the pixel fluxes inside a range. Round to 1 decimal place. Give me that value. 0.2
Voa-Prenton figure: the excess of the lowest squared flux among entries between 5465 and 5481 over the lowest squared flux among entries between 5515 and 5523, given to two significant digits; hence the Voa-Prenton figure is 29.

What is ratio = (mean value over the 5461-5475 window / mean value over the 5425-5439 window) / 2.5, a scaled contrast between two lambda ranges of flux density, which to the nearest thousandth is 0.399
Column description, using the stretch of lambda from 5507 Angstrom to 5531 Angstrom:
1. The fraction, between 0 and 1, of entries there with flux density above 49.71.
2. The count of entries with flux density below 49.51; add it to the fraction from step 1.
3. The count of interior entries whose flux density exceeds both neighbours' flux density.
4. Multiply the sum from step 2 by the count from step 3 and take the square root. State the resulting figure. 3.5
